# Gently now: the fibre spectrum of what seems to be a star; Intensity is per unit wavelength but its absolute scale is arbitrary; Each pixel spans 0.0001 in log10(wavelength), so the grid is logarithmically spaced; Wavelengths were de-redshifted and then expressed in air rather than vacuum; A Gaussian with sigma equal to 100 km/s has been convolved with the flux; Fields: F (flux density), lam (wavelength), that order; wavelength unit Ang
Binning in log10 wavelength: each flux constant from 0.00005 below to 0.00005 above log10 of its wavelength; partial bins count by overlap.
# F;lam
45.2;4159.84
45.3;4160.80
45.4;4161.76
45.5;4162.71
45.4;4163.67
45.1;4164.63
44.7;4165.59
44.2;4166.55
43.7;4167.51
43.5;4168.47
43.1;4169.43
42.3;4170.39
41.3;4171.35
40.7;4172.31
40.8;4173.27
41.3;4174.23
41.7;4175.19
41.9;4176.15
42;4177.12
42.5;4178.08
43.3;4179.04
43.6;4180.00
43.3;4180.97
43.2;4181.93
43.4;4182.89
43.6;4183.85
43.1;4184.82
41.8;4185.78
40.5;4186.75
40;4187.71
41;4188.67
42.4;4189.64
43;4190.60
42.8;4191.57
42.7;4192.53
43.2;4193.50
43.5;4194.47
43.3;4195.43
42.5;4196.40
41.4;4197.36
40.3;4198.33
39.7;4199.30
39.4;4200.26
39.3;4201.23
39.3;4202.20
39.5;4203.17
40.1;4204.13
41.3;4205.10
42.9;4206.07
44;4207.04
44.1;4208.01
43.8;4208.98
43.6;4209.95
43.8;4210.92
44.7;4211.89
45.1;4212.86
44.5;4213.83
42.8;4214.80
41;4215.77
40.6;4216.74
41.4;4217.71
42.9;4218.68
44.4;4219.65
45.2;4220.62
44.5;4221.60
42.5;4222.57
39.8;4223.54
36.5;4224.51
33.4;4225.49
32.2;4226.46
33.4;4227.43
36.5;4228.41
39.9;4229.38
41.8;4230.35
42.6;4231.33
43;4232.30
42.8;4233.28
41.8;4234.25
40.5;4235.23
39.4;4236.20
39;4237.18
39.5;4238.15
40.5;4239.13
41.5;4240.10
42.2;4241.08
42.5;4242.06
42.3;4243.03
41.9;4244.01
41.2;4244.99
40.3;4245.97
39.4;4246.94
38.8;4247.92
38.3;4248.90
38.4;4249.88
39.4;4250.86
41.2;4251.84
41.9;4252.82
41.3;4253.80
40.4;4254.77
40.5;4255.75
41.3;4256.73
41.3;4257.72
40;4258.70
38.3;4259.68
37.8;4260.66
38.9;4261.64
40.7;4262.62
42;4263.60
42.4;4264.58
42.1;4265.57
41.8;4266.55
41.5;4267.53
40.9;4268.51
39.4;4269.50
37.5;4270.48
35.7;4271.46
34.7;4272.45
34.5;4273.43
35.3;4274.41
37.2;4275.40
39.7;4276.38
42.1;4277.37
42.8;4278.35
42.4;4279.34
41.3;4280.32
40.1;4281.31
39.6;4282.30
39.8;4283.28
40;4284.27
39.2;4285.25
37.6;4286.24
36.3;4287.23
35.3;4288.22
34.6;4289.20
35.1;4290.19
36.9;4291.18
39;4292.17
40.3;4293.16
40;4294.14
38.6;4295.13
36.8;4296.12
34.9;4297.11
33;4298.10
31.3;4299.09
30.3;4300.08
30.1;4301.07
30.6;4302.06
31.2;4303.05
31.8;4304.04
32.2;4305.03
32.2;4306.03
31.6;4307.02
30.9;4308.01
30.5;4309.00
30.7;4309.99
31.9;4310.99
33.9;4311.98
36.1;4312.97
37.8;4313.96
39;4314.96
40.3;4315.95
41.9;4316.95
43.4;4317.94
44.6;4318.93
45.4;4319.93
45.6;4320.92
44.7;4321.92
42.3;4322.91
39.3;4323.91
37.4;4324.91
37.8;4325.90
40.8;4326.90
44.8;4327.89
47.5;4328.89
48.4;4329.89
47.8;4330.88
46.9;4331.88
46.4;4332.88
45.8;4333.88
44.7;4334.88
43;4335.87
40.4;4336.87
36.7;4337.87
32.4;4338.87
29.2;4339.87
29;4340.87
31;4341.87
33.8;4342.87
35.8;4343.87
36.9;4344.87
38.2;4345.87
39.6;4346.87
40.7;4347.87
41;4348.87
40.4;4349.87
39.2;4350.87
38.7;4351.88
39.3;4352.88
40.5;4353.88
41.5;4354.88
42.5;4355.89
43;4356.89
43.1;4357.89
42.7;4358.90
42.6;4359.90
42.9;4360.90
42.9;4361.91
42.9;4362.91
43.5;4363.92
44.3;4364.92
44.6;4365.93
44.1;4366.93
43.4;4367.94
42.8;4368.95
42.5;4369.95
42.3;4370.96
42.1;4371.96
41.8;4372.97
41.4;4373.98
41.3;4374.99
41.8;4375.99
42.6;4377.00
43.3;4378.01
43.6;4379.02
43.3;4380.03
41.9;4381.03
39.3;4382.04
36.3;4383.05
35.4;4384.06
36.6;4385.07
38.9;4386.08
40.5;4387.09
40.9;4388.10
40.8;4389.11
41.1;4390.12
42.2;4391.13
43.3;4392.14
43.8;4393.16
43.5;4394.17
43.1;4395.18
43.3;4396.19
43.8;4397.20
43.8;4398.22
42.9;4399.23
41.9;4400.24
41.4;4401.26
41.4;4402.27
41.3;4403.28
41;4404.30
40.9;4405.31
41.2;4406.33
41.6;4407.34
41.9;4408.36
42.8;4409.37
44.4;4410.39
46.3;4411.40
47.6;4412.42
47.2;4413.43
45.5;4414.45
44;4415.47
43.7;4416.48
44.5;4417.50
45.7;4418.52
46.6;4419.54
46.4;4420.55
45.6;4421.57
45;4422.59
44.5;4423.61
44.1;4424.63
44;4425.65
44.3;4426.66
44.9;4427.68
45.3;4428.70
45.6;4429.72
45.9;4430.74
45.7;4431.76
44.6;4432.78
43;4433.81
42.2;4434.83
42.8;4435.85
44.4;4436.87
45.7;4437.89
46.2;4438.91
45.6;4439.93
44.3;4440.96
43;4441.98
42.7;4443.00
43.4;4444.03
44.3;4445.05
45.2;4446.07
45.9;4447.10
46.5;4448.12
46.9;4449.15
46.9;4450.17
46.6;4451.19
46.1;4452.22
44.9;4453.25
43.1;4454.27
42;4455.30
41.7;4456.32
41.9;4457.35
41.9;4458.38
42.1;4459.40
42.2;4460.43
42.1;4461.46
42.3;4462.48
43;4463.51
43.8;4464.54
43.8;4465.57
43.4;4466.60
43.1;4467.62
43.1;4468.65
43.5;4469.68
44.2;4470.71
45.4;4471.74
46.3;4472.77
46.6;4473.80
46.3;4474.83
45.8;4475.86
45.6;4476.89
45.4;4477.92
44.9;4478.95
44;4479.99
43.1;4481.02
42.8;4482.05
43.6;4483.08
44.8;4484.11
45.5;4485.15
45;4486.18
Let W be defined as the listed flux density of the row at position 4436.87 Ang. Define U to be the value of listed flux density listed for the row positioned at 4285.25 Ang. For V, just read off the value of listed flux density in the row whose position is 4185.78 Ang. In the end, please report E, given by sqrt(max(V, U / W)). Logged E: 6.47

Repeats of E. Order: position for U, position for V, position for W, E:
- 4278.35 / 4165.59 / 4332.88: 6.69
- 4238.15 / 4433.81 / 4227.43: 6.56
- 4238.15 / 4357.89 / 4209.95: 6.57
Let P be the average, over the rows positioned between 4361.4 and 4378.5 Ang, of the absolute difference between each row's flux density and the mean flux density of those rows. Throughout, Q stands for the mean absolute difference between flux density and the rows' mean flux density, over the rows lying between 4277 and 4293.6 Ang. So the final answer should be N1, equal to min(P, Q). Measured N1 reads 0.78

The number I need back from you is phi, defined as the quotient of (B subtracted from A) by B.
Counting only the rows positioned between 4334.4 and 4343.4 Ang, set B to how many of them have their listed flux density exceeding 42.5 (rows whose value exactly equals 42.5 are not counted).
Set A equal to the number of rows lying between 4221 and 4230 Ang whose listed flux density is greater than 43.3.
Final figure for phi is -0.50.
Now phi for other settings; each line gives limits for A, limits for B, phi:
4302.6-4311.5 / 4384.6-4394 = -1.00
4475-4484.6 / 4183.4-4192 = 0.75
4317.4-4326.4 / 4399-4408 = 4.00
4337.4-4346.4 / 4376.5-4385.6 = -1.00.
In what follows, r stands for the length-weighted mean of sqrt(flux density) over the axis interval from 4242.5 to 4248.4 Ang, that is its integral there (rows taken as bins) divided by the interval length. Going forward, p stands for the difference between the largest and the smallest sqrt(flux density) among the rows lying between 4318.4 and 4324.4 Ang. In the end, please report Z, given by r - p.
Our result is 5.90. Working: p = 0.5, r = 6.38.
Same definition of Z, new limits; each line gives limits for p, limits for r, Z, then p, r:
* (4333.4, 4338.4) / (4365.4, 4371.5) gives 5.87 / 0.7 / 6.58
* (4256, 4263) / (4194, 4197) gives 6.30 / 0.3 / 6.58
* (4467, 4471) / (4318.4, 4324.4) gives 6.52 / 0.1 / 6.60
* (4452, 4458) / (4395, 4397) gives 6.26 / 0.3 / 6.60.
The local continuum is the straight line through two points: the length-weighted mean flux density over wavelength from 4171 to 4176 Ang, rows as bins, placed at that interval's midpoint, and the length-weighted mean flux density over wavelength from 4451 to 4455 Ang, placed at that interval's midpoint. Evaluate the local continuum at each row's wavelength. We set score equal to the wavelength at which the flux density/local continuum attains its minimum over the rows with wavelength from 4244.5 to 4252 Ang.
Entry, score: 4248.90 Ang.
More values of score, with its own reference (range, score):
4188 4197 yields 4188.67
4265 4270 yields 4269.50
